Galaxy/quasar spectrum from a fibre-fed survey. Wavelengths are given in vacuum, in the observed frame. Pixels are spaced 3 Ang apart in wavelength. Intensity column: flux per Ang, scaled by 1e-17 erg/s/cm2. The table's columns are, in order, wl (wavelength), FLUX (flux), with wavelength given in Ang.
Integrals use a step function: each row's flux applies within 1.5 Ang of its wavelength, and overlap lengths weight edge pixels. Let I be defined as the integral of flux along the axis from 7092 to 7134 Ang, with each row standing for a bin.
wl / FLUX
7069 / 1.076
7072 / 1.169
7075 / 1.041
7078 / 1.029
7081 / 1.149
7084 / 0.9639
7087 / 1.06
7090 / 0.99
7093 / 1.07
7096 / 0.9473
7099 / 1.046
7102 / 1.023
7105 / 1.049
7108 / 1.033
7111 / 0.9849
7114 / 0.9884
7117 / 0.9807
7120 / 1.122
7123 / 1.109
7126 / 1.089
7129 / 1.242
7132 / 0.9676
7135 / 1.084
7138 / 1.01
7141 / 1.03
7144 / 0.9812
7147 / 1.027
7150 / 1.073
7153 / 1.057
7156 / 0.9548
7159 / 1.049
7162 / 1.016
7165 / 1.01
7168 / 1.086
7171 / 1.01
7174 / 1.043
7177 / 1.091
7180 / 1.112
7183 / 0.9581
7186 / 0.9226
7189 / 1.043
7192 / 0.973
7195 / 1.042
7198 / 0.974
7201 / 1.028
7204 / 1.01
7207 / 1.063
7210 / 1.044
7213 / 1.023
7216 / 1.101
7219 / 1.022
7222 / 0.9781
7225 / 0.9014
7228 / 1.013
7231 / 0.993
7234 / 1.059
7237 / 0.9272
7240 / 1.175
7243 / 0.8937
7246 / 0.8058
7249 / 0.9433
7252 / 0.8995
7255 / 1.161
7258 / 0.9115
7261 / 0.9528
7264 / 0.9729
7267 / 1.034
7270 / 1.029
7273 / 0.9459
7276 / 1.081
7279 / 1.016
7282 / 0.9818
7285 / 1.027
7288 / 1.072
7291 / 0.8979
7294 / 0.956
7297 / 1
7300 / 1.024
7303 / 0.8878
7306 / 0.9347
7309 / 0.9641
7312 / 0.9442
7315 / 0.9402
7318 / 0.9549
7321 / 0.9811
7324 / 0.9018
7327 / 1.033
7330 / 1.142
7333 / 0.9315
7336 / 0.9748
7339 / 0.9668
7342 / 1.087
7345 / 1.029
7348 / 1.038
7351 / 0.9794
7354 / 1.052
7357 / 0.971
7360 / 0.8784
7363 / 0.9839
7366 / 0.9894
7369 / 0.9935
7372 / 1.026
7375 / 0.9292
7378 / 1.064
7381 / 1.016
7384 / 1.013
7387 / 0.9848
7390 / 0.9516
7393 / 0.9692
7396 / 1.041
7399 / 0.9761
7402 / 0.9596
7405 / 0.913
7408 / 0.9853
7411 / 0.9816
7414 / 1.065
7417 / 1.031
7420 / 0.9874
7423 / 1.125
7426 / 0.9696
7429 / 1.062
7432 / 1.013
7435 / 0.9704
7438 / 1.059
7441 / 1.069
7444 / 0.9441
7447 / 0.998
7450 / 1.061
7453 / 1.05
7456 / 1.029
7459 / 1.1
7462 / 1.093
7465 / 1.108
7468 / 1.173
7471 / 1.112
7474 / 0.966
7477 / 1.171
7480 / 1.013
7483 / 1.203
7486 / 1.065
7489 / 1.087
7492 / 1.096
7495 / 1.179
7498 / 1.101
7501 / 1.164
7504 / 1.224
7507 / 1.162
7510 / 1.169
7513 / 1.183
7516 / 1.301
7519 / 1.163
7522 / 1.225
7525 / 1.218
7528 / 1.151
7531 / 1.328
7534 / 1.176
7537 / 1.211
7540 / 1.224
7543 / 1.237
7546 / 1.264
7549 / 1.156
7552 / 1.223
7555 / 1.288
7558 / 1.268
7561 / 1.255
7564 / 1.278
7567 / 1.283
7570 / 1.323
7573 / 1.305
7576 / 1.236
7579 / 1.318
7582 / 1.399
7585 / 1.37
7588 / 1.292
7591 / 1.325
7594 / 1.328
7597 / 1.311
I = 44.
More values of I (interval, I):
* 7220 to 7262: 41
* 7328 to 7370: 42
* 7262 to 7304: 42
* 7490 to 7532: 50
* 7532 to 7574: 52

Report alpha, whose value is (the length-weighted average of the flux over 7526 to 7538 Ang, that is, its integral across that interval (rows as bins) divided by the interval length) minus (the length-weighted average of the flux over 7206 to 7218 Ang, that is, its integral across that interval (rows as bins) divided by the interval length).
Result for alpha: 0.2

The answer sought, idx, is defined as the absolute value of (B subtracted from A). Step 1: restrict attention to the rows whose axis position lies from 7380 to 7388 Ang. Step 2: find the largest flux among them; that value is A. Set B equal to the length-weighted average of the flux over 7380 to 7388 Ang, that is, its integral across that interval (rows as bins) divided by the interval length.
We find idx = 0.011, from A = 1.016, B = 1.01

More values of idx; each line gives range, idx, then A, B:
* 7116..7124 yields 0.048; 1.122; 1.07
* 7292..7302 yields 0.041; 1.024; 0.98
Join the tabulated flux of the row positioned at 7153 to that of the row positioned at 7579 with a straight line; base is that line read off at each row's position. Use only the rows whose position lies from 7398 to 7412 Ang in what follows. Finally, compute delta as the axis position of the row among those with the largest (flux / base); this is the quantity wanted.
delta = 7408 Ang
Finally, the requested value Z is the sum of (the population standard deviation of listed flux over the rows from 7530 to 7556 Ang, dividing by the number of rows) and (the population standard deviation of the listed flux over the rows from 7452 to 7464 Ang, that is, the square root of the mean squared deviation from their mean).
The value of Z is 0.080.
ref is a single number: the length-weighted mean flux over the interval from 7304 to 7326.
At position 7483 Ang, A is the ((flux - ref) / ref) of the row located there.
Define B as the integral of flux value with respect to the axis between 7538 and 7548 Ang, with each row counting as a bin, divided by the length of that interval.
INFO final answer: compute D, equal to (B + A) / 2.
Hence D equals 0.75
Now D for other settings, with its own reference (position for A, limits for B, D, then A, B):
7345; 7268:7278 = 0.55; 0.09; 1.02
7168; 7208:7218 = 0.60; 0.15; 1.05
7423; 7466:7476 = 0.64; 0.19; 1.09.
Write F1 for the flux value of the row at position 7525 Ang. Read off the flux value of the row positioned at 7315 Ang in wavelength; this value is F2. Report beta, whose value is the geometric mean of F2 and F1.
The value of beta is 1.07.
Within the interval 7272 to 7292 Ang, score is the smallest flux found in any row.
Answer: 0.8979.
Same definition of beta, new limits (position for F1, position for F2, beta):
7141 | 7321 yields 1.01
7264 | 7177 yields 1.03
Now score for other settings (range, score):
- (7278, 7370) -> 0.8784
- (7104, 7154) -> 0.9676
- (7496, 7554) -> 1.101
